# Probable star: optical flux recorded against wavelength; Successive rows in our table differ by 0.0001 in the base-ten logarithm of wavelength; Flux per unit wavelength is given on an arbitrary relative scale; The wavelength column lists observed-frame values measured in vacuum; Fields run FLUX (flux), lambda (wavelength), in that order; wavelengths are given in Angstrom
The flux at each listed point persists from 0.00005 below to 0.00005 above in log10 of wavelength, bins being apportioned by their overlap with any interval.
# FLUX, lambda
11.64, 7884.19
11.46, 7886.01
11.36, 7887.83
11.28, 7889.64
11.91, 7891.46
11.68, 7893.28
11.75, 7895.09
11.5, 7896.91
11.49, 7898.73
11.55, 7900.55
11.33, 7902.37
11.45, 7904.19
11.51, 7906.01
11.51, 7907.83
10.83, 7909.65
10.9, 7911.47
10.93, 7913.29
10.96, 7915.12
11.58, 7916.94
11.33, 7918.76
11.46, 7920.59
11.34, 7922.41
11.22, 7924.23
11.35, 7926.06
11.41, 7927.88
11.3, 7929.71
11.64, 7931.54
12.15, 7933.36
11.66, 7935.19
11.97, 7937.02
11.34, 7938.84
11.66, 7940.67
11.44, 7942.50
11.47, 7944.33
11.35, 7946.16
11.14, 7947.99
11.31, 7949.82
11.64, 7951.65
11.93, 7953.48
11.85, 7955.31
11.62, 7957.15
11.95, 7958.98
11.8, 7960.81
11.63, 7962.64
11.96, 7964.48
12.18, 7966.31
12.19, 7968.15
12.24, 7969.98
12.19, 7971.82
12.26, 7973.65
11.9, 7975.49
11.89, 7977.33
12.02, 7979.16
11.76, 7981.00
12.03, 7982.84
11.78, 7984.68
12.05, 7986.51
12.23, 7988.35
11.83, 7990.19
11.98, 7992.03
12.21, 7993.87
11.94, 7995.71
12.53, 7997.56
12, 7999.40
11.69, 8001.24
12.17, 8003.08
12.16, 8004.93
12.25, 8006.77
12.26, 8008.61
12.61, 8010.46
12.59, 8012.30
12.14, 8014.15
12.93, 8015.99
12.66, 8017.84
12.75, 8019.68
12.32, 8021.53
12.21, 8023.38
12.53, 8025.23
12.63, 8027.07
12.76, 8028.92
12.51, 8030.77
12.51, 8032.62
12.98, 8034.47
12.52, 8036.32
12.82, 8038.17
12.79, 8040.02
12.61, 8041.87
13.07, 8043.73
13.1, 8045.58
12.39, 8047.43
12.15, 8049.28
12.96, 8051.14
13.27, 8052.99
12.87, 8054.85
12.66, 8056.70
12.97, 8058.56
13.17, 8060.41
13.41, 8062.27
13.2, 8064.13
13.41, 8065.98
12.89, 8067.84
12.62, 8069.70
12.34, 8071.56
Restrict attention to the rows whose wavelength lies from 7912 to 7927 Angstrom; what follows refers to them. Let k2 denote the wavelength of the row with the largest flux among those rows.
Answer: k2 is 7916.94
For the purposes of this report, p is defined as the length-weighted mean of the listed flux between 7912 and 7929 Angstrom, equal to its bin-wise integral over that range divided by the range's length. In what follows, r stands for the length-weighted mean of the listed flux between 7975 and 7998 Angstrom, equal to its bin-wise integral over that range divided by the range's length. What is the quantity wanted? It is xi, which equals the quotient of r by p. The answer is 1.06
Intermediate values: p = 11.3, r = 12.0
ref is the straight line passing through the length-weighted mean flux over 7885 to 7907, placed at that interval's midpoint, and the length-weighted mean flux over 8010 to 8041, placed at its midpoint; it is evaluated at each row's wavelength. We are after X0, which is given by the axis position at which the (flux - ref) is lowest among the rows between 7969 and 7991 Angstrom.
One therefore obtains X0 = 7984.68 Angstrom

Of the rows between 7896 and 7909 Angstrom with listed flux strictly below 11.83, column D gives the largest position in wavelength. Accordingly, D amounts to 7907.83 Angstrom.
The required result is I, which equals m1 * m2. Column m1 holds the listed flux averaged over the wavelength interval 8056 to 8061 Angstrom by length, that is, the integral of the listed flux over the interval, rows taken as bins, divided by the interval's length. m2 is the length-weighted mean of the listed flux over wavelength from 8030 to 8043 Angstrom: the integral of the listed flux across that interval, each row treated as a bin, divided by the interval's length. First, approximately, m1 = 12.9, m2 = 12.7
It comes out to 164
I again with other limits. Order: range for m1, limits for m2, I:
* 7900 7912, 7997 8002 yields 136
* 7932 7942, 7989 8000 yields 142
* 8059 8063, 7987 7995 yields 160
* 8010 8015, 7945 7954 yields 142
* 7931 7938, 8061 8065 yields 158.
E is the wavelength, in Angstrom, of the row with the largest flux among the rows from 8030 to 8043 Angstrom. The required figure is 8034.47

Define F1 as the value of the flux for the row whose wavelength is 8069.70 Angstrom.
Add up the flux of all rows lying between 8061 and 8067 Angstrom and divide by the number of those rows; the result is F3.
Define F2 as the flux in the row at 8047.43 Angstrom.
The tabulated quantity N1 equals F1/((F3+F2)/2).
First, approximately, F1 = 12.62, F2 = 12.39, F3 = 13.3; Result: 0.98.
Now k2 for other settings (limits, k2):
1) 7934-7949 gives 7937.02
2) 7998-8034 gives 8015.99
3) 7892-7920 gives 7895.09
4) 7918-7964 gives 7933.36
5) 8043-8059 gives 8052.99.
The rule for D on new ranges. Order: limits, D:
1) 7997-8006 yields 8001.24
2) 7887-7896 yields 7895.09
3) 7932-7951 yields 7949.82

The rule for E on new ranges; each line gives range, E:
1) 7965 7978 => 7973.65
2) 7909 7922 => 7916.94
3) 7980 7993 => 7988.35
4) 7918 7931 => 7920.59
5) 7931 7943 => 7933.36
